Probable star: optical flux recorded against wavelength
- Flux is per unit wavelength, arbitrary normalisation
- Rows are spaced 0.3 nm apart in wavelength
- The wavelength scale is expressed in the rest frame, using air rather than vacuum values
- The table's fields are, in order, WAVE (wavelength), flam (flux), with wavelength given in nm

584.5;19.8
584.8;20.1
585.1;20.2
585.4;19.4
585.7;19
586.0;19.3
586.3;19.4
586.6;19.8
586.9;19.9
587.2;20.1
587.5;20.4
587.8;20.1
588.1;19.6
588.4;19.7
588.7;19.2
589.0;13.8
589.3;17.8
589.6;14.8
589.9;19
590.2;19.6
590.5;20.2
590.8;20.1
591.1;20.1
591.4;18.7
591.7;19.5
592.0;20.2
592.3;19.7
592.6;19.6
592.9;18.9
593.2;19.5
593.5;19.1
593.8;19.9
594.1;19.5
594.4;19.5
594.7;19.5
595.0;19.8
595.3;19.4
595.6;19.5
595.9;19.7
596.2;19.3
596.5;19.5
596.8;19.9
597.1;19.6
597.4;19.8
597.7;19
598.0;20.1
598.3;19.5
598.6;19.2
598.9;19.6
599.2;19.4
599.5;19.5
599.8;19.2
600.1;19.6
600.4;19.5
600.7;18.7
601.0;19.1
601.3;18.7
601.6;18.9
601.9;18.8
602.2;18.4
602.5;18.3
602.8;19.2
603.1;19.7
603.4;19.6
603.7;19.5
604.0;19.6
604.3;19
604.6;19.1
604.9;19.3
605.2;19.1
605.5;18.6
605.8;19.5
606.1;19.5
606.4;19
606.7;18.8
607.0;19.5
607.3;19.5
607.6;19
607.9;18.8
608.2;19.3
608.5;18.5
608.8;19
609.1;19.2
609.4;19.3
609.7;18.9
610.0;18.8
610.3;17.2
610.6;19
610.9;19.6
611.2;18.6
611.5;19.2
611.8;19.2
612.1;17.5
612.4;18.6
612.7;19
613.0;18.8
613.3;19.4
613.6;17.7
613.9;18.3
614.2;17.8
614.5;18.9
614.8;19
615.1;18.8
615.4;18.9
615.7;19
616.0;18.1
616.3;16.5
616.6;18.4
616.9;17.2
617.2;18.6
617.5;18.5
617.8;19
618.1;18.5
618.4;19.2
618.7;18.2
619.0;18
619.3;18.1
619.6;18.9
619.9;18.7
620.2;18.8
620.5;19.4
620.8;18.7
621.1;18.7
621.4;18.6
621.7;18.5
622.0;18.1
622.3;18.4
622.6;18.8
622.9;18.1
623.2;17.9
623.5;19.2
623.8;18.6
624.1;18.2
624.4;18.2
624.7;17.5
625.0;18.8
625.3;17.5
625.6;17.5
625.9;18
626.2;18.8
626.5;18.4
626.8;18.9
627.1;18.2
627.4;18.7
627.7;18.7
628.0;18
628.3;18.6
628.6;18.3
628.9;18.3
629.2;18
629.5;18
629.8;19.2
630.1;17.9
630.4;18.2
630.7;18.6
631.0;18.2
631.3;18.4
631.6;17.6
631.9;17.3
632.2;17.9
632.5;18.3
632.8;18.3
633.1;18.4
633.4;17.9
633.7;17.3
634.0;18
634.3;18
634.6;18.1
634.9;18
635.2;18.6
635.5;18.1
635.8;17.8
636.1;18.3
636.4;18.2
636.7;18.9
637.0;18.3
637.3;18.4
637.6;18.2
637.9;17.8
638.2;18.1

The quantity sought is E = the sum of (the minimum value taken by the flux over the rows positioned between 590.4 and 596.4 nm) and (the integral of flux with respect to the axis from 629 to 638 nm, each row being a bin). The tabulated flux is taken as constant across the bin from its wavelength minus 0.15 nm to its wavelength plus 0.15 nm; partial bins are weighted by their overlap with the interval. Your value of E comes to 182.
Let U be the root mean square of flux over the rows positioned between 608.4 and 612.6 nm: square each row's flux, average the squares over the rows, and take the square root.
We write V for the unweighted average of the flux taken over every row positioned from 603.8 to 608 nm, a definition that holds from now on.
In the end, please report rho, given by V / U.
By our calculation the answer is 1.02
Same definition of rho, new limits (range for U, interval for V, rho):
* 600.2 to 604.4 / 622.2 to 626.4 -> 0.96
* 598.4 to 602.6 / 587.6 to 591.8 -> 0.98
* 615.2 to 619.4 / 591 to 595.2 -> 1.07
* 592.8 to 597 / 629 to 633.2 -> 0.93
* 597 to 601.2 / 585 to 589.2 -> 0.99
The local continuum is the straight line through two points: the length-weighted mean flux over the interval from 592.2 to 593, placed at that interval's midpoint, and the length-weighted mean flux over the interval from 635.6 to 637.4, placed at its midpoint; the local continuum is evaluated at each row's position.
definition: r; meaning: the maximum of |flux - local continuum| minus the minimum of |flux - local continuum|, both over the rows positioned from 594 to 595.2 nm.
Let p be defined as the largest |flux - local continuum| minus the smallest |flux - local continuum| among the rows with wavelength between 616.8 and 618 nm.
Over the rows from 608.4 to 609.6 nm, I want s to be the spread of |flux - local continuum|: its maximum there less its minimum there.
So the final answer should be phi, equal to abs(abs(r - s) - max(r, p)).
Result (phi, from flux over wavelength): 1.22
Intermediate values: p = 1.41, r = 0.3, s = 0.51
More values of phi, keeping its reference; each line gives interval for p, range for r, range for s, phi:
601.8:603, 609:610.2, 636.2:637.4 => 0.45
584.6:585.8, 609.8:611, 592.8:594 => 0.42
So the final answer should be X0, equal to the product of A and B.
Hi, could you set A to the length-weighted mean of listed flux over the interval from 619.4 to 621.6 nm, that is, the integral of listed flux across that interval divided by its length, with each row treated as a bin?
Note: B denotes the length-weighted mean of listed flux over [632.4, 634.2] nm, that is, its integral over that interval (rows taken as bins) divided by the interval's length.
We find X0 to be 339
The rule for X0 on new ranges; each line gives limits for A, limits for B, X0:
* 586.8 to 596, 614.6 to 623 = 356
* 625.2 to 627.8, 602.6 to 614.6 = 347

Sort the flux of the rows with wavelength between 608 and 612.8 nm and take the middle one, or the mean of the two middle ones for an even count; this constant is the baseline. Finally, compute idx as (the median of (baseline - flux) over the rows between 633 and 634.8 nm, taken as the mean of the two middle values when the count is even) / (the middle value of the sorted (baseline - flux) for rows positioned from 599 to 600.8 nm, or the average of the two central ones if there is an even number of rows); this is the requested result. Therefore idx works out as -2.2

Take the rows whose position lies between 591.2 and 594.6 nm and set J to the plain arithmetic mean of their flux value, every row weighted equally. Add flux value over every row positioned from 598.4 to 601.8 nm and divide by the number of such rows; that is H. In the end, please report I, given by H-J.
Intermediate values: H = 19.2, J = 19.5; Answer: -0.2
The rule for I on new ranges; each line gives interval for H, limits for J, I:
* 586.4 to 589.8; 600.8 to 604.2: -0.4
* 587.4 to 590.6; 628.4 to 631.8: 0.3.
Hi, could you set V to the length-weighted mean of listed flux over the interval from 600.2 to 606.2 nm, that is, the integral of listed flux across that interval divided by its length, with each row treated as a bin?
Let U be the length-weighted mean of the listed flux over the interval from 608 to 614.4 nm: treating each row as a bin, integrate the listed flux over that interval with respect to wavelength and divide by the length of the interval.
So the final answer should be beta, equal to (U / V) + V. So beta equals 20.09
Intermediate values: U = 18.7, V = 19.1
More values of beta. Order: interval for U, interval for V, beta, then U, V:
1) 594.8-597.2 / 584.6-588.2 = 20.77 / 19.6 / 19.8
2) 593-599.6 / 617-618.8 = 19.69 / 19.5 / 18.6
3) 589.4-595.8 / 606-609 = 20.10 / 19.3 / 19.1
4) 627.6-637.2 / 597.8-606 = 20.16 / 18.2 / 19.2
